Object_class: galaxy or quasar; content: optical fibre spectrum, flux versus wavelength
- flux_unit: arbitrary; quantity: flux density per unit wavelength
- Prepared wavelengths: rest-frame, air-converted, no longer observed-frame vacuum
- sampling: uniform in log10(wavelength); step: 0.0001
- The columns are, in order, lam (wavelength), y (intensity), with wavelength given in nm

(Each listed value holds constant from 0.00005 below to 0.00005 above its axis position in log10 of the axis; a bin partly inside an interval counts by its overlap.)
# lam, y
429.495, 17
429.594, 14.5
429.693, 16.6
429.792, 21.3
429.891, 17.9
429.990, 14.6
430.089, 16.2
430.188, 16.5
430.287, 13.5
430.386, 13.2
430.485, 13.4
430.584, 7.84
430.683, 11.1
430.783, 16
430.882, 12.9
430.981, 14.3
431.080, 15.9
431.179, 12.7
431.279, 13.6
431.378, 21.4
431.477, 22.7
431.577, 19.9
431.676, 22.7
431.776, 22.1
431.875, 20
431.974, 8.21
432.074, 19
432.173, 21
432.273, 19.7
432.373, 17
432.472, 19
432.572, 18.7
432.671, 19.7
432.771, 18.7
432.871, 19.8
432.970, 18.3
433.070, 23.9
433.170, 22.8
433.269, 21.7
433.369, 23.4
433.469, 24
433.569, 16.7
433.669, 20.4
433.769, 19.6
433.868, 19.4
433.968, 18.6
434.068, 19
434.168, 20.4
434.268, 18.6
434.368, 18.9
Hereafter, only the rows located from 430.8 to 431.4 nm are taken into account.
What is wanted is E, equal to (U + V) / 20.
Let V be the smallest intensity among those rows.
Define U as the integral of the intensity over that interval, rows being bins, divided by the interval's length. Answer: 1.4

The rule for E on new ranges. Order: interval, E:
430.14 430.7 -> 1.0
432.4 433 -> 1.9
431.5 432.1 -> 1.4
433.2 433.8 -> 1.9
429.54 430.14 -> 1.6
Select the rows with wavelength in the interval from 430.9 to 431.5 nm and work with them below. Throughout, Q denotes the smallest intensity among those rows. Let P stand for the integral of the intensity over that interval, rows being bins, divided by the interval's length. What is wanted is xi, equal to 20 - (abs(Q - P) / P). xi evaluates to 19.8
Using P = 16.3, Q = 12.7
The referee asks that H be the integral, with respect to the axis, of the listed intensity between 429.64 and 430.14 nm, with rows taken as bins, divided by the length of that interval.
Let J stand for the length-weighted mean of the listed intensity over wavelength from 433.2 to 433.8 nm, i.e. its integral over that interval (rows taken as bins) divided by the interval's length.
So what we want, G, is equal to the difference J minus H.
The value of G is 3.8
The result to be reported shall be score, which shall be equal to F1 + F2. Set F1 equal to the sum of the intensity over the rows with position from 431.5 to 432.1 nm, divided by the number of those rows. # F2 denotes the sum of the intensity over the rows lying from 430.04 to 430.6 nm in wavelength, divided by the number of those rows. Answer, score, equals 32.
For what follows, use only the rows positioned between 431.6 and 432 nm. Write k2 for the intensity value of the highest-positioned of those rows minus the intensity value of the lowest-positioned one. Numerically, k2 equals -14.5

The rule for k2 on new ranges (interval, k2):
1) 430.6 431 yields 3.2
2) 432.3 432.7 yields 2.7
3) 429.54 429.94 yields 3.4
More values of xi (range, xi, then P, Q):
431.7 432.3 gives 19.4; 18.5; 8.21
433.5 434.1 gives 19.9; 19.1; 16.7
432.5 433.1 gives 19.9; 19.7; 18.3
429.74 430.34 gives 19.8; 16.6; 13.5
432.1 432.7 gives 19.9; 19.2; 17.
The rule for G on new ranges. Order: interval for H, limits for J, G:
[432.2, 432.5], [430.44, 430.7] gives -8.0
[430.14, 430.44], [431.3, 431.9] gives 6.8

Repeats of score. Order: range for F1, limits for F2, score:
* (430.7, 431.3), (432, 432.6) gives 33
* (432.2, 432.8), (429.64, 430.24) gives 36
